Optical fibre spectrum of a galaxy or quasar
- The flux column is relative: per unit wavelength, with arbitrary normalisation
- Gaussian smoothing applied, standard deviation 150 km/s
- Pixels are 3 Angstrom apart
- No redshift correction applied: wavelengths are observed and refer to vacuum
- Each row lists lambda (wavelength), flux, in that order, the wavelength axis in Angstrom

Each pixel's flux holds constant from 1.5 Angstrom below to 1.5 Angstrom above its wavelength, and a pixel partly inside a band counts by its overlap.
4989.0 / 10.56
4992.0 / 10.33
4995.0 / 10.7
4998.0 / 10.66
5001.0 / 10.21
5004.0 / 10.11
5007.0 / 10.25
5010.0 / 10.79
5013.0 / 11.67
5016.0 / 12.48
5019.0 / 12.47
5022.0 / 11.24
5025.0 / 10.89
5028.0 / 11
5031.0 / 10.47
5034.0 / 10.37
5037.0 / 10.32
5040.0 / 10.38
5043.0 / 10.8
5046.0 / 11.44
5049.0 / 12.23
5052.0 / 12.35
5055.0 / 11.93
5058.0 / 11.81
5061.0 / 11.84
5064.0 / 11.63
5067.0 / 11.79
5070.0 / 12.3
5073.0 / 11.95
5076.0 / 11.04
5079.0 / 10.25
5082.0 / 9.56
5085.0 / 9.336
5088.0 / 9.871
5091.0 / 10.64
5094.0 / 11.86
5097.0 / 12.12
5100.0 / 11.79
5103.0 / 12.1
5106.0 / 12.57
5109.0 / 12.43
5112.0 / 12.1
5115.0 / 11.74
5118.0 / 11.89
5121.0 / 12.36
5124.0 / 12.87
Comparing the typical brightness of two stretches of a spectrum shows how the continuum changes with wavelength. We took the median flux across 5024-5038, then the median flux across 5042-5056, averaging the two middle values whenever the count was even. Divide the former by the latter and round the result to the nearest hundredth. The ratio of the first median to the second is 0.88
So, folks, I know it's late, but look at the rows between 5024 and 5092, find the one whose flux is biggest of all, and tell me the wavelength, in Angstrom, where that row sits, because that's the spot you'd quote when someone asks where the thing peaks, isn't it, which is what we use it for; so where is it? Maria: 5052.0 Angstrom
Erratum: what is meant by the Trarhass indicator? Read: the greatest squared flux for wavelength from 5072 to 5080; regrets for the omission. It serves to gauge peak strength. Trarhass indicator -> 143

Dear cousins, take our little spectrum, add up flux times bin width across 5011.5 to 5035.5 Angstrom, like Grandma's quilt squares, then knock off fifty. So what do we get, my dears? 222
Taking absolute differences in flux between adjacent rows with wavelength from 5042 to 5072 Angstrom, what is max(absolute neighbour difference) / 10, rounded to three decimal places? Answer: 0.079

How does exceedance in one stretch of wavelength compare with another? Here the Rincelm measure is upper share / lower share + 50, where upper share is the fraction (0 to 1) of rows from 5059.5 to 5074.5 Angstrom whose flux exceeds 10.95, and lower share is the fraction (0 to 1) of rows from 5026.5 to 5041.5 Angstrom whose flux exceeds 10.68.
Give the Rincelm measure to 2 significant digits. 55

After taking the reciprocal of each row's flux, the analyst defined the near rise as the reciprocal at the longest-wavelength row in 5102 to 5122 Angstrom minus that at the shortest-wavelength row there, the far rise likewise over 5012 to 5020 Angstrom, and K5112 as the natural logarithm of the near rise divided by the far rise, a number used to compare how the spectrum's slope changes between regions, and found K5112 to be -1.2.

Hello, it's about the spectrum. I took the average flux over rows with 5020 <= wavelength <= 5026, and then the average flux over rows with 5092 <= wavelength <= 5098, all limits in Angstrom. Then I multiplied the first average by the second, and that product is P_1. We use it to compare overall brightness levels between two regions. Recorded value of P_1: 133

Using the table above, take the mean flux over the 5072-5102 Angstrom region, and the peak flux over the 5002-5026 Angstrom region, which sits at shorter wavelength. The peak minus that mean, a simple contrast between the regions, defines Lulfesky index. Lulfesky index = 1.64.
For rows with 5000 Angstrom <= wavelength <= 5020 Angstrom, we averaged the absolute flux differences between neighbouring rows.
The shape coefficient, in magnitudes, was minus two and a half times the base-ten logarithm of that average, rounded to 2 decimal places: 0.96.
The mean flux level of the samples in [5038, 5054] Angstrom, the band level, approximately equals 11.4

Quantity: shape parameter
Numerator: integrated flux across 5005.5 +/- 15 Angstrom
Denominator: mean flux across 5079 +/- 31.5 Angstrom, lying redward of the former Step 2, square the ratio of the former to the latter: 819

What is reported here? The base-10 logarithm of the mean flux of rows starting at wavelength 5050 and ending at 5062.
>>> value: 1.08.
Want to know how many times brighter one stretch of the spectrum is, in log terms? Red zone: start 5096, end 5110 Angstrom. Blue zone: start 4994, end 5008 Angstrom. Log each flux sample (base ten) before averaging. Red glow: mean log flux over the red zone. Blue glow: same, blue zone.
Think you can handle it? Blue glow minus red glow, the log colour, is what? -0.070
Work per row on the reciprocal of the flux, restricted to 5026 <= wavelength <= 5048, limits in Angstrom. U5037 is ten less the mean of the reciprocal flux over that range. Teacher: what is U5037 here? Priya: 9.91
